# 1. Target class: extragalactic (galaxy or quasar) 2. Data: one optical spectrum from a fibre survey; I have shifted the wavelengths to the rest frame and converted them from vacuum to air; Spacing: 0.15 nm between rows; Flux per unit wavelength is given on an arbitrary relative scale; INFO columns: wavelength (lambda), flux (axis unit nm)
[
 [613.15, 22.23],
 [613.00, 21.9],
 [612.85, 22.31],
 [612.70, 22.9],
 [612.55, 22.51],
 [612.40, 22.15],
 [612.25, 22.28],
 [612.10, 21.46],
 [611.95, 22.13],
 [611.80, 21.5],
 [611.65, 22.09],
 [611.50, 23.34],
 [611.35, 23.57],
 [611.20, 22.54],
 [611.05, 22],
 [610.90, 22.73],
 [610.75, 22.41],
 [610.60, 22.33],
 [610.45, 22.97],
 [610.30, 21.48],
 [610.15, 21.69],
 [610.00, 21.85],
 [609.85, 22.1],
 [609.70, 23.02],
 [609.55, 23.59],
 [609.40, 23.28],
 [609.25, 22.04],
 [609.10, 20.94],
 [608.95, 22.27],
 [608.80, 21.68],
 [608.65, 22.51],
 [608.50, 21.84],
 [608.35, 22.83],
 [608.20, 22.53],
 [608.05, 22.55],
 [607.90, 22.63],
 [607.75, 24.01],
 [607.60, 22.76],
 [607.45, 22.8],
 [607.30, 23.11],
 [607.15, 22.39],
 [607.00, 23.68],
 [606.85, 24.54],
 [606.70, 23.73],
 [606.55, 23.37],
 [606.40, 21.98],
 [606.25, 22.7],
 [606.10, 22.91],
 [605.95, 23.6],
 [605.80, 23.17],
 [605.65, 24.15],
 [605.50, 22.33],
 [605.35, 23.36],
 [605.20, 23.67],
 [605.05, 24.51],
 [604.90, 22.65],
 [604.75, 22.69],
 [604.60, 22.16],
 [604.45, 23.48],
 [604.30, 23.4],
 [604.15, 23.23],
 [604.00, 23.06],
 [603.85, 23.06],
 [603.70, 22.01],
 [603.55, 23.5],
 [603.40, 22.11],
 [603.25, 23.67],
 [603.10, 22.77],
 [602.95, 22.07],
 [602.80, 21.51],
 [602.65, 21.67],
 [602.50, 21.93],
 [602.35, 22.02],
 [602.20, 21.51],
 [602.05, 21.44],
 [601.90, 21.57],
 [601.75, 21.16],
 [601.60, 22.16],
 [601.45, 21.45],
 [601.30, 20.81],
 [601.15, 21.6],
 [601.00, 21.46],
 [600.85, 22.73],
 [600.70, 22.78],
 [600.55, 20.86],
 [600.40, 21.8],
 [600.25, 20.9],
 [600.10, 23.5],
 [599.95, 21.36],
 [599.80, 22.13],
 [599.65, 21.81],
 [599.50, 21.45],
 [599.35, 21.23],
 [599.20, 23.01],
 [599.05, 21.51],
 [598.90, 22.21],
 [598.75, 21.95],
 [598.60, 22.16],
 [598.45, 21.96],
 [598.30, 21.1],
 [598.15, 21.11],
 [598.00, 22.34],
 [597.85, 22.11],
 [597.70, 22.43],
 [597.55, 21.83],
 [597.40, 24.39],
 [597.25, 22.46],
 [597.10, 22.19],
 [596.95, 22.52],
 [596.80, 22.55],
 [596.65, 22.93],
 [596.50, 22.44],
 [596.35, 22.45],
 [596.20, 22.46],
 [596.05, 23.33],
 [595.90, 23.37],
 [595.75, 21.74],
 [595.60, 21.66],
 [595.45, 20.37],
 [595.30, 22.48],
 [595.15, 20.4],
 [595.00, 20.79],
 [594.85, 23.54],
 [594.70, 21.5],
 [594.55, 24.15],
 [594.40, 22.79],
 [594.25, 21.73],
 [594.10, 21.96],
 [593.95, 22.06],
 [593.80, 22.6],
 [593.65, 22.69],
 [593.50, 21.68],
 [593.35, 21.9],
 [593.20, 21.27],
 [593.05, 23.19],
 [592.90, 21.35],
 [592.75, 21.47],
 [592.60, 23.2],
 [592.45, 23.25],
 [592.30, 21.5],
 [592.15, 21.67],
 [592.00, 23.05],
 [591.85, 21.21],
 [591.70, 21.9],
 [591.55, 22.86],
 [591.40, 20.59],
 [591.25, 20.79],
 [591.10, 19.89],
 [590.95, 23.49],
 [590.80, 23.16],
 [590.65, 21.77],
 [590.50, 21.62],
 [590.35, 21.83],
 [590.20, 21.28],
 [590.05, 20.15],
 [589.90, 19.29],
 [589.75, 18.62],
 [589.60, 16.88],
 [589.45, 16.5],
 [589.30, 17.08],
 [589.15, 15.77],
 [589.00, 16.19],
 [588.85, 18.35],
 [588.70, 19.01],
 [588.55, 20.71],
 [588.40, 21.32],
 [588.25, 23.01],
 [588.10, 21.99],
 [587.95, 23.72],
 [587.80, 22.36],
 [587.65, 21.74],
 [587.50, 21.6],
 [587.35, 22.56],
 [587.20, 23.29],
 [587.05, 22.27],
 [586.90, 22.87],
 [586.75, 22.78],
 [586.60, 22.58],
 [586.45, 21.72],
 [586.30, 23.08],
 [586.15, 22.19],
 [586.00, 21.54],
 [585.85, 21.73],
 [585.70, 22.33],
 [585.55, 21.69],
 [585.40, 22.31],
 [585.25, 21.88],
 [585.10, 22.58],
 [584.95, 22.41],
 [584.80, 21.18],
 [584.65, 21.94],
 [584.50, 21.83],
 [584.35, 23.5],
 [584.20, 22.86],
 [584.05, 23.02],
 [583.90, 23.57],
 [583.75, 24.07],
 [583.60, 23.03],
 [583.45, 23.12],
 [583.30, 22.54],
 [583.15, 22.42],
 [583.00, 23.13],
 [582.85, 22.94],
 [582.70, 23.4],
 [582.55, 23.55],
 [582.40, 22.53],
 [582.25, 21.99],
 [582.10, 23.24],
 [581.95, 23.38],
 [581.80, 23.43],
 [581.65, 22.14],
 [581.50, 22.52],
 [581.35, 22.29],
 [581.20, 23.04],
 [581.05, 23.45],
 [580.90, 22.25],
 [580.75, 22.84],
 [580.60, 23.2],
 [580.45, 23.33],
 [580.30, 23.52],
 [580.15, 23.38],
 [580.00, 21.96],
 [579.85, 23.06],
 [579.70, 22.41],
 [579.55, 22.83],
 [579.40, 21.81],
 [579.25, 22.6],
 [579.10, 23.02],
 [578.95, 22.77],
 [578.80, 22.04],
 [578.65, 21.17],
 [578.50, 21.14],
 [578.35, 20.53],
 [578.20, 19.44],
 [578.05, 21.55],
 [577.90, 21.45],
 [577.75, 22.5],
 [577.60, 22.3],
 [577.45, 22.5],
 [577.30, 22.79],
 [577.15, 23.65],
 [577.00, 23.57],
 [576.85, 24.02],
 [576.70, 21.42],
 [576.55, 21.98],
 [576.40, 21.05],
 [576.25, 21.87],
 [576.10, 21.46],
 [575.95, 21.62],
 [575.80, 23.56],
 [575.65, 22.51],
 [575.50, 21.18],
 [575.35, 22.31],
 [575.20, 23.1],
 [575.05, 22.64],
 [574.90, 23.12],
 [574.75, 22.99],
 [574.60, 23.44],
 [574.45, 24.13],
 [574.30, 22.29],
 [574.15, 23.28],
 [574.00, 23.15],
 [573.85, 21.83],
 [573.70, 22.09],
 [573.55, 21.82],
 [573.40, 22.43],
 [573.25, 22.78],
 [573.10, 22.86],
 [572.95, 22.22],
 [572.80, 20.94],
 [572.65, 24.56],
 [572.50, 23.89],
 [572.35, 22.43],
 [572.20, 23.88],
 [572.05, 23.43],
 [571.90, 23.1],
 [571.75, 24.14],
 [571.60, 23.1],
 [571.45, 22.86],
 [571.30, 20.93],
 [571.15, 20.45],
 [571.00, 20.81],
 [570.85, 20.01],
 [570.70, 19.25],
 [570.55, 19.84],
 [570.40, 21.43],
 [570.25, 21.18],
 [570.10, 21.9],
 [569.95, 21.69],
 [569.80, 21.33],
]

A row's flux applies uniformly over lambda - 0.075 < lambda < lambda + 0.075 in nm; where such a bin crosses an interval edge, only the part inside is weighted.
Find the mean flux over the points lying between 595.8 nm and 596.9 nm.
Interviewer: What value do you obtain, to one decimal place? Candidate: 22.8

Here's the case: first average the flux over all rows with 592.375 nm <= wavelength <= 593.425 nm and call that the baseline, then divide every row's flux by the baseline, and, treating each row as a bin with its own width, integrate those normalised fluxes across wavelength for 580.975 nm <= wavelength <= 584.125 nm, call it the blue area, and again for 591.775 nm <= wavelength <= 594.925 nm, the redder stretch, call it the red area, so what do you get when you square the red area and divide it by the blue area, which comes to 3.06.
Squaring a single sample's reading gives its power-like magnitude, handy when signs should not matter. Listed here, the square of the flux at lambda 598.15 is 446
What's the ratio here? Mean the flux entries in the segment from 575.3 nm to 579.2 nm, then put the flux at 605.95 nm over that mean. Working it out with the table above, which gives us 1.07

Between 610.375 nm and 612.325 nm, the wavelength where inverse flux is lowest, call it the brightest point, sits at 611.35 nm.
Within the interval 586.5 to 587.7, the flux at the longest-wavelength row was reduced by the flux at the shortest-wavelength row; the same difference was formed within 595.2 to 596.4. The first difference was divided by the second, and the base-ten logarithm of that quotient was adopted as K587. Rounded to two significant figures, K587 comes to 1.4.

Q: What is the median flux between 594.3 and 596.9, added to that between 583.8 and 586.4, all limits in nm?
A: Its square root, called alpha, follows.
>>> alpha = 6.69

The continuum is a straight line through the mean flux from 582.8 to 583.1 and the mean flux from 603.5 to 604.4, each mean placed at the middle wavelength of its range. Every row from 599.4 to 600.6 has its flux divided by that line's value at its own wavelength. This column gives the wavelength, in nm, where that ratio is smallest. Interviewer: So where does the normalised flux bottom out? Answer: 600.55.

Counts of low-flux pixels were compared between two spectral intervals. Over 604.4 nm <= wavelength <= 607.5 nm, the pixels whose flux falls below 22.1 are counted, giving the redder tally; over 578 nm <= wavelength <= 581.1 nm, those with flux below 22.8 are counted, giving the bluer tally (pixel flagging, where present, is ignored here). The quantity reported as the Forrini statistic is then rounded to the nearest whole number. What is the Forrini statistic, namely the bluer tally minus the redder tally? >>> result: 11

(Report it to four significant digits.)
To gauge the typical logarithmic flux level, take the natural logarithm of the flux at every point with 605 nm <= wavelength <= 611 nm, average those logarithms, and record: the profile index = 3.126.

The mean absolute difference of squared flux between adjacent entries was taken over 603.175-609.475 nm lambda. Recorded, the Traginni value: 36.0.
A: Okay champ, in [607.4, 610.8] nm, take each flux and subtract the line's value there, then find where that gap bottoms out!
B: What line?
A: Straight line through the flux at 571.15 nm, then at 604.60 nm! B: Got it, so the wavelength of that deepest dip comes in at 609.10 nm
